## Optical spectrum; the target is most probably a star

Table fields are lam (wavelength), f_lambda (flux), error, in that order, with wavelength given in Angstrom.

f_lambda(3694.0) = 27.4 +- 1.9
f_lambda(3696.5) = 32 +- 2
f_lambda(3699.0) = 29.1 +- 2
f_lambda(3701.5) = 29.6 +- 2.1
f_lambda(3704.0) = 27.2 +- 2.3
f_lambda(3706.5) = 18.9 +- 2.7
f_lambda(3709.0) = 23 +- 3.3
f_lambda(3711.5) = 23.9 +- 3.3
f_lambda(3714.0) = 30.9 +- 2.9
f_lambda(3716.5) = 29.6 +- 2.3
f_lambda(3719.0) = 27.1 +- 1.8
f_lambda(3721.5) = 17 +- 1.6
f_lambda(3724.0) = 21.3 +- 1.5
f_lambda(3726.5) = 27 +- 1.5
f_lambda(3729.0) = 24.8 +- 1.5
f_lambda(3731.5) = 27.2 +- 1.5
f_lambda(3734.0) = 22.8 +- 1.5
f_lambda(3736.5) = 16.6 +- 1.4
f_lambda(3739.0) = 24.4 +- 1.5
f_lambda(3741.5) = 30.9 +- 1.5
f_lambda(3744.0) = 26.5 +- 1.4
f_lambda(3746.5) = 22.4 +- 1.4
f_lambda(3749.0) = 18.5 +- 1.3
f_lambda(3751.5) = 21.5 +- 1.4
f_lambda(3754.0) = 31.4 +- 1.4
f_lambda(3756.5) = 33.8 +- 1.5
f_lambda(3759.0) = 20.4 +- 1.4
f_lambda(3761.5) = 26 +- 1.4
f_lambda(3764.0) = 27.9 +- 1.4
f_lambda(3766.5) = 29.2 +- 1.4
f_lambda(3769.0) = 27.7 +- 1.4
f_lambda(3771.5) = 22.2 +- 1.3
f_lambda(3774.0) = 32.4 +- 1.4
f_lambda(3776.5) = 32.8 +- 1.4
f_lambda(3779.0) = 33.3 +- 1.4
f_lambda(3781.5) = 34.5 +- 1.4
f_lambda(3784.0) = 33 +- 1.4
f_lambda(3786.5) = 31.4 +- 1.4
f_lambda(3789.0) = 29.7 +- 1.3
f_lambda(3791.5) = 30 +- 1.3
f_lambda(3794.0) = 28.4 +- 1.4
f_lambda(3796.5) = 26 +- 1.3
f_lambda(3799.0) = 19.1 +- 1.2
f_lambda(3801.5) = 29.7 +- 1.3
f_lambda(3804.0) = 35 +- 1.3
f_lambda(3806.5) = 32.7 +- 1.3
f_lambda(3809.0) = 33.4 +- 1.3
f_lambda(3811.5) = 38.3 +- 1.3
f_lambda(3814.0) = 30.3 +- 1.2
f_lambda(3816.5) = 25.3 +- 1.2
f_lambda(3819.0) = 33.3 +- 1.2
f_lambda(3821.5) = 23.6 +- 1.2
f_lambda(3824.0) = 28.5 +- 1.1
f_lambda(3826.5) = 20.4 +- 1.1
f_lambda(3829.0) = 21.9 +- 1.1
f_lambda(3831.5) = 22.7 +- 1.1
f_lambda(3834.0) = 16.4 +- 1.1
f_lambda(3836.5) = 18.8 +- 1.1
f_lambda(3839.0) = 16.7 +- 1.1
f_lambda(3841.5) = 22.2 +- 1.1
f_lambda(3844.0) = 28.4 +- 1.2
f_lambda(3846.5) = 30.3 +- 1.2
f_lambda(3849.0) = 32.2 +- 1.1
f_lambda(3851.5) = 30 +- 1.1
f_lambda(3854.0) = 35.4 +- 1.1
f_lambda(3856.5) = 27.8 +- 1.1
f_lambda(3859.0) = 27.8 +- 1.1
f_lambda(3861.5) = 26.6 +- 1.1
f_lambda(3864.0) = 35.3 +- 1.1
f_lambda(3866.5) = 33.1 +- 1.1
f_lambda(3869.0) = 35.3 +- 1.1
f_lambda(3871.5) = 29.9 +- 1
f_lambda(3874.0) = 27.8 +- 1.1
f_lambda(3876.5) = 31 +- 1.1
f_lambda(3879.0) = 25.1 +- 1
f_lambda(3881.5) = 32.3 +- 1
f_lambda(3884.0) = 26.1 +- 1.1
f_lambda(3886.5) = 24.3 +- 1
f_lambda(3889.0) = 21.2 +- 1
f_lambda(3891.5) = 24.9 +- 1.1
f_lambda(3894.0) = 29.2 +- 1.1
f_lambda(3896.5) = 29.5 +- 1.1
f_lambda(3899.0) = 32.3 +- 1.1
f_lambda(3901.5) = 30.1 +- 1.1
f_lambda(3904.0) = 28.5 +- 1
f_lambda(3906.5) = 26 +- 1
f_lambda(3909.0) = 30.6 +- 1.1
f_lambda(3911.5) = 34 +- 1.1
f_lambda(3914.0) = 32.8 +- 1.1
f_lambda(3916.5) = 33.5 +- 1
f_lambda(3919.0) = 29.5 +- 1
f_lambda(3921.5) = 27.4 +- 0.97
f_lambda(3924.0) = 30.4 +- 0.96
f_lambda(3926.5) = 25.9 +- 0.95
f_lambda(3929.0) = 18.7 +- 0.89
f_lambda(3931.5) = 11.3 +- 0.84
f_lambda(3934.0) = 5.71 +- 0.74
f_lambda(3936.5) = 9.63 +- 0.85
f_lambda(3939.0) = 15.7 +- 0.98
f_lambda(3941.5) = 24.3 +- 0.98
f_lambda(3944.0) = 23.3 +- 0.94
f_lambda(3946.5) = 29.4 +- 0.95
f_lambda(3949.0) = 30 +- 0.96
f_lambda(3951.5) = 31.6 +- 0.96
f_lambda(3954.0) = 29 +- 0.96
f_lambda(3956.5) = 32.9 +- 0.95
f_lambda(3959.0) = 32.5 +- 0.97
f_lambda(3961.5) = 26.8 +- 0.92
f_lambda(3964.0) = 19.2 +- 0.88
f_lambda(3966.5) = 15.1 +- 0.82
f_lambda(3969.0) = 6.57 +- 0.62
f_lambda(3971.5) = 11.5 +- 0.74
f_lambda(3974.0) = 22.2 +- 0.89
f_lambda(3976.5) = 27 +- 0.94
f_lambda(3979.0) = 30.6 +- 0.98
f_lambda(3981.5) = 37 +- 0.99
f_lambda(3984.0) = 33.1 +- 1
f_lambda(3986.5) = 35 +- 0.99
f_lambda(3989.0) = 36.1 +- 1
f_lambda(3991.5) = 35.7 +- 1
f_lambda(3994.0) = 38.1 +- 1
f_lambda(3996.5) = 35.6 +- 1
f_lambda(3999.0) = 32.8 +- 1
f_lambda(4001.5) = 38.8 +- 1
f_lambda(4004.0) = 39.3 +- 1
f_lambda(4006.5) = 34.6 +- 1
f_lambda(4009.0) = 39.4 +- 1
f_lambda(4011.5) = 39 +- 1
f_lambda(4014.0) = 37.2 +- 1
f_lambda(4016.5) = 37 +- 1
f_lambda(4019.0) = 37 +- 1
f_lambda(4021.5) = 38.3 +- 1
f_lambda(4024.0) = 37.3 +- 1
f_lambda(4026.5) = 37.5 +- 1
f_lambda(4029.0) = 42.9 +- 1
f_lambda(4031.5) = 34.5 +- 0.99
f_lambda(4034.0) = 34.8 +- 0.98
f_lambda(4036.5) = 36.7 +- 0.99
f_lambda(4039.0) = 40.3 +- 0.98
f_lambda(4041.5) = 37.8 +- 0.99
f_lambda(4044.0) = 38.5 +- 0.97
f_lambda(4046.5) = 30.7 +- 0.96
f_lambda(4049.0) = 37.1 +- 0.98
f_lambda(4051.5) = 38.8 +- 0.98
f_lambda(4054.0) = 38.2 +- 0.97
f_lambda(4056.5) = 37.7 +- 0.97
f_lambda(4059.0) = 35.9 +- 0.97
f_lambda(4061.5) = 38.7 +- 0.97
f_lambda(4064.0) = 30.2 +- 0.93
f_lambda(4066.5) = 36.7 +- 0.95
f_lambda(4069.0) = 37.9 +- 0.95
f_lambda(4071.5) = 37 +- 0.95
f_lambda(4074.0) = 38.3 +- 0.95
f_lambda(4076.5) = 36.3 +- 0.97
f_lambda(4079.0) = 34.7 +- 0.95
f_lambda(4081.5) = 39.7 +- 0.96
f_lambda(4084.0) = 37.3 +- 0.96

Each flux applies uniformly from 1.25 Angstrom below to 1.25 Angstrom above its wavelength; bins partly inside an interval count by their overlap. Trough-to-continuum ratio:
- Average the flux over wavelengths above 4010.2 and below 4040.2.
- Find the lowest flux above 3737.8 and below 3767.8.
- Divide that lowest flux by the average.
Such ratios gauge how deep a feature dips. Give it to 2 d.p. 0.49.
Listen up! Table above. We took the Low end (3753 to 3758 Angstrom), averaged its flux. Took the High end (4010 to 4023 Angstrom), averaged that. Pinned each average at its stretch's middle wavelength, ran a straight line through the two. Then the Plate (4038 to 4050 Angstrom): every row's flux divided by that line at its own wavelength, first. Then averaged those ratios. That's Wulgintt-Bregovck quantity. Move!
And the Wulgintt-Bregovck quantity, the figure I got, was 0.96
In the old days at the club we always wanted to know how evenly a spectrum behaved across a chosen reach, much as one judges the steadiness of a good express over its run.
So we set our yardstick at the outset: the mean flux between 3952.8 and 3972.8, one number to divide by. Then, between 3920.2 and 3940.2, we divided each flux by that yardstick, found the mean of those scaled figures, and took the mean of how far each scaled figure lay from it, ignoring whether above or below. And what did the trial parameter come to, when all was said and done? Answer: 0.346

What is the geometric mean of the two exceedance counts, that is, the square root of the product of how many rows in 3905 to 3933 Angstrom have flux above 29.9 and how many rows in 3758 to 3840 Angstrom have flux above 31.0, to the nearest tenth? 7.4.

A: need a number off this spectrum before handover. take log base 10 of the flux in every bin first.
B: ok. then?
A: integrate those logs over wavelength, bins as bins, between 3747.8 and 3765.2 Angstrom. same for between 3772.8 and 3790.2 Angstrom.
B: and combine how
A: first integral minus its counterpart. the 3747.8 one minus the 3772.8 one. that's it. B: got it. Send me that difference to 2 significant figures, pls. -1.9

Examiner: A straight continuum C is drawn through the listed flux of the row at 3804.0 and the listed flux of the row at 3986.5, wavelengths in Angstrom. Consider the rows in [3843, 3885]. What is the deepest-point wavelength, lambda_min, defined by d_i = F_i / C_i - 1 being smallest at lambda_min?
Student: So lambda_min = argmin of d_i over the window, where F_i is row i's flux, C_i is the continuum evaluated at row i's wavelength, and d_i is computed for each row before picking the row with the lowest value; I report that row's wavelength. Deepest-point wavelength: 3879.0 Angstrom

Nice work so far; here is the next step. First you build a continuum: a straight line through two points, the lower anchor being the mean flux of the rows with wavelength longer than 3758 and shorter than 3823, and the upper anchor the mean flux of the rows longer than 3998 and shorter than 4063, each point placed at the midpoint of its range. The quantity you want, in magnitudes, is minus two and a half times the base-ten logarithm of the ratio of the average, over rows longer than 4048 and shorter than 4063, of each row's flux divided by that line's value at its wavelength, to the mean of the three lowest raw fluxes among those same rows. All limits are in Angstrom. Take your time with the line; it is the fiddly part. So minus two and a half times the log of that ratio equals 3.93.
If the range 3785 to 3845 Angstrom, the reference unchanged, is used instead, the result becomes 3.23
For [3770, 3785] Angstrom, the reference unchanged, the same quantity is 3.58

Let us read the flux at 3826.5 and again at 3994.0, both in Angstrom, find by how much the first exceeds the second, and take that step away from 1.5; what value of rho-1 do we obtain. 19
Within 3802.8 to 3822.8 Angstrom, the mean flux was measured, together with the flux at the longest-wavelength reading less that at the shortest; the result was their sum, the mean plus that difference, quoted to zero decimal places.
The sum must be 20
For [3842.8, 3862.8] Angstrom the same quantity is 28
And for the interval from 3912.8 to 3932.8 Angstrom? 5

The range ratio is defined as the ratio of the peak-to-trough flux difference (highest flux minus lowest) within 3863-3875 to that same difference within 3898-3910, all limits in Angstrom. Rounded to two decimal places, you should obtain 1.19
